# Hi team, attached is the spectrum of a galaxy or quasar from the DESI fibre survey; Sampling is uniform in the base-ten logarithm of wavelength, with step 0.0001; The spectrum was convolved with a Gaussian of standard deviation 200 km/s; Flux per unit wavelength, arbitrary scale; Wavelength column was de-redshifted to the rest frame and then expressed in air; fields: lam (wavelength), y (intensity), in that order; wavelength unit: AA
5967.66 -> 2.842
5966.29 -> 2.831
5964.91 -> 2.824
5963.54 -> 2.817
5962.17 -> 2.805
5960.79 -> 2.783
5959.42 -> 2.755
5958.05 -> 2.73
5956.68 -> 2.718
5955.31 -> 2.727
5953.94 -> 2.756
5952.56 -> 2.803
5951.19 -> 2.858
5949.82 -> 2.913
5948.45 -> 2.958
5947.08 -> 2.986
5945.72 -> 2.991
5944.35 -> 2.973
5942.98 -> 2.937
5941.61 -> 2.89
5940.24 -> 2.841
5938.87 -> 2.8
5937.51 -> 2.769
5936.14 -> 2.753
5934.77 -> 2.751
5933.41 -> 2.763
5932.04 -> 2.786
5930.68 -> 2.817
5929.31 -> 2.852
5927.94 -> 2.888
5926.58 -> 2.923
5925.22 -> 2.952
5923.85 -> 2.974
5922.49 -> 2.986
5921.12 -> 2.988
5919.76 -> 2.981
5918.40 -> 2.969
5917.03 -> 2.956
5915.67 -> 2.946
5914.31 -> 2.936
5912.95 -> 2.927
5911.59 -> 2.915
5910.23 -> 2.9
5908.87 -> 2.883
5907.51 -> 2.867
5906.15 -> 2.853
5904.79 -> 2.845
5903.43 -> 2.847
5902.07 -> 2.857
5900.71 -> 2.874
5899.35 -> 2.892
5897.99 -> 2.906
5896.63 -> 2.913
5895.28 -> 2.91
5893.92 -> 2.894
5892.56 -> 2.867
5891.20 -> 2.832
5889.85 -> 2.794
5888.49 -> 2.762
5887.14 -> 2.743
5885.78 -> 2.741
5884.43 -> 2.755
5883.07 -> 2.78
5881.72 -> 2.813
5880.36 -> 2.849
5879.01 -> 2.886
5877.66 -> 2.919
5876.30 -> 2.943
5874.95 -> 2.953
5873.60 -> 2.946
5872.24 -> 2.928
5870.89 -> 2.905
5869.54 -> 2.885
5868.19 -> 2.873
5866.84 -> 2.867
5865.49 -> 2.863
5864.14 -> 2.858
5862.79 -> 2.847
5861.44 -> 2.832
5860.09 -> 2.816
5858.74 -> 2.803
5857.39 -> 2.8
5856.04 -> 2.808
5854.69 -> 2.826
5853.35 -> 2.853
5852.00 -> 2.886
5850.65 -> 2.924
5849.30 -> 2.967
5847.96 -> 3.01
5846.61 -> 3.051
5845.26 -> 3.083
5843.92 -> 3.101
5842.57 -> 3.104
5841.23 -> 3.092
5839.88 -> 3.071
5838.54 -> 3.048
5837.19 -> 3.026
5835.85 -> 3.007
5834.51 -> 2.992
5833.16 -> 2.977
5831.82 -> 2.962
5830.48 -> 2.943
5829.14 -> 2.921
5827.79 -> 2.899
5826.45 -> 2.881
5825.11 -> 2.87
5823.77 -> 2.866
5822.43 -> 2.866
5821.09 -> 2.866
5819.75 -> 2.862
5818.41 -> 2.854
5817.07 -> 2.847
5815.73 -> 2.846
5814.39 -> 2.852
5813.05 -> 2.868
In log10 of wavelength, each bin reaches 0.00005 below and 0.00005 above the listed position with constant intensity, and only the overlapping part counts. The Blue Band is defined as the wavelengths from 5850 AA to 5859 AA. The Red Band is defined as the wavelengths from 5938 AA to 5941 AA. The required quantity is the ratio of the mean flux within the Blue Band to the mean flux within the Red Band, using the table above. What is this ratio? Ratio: 1.008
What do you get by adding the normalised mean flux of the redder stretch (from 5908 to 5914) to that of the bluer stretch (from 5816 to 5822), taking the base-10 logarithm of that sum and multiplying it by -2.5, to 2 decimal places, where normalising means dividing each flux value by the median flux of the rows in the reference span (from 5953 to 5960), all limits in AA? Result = -0.81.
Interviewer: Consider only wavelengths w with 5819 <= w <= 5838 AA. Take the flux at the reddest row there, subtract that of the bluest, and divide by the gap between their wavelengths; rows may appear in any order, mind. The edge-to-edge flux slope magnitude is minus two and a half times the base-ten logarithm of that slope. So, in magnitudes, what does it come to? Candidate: 5.07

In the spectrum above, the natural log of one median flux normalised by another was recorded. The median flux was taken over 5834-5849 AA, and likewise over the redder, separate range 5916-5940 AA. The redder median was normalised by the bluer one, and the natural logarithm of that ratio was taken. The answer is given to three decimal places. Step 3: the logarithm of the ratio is -0.055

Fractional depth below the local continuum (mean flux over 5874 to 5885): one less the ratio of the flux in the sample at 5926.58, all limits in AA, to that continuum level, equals -0.02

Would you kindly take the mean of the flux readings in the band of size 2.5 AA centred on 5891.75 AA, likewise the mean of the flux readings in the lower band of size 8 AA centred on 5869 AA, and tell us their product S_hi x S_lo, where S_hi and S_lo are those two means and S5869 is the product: 8.23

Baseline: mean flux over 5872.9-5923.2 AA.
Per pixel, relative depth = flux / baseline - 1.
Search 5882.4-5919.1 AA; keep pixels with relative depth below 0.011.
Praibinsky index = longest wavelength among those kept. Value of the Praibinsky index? 5910.23 AA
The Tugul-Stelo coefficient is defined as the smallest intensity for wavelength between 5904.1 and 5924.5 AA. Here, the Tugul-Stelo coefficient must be 2.845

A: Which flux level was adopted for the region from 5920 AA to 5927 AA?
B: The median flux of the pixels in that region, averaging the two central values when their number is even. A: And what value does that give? 2.97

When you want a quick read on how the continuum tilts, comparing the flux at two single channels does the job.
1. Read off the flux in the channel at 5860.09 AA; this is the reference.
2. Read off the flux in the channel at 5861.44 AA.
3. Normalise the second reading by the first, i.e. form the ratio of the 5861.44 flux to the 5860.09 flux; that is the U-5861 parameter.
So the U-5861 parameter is 1.01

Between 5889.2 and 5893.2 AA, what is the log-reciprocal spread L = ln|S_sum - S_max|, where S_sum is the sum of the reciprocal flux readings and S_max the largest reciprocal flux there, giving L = -0.354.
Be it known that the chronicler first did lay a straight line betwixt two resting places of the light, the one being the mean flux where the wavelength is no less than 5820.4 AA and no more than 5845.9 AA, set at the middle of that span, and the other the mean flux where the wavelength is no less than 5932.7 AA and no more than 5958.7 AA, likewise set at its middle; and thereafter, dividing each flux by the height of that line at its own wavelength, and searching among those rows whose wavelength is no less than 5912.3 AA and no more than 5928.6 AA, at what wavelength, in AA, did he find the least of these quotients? 5927.94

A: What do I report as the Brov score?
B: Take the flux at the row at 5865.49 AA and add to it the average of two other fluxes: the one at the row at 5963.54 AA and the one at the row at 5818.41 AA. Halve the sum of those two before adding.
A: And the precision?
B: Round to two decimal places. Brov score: 5.70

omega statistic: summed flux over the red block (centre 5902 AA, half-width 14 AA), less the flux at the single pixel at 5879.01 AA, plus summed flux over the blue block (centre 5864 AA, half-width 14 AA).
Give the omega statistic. 117.9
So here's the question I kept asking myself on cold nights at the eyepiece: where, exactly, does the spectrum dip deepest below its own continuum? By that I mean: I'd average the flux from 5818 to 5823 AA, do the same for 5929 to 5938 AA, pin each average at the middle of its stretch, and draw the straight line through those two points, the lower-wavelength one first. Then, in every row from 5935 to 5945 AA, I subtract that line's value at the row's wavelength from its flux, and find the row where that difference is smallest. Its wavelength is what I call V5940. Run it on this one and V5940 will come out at 5936.14 AA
